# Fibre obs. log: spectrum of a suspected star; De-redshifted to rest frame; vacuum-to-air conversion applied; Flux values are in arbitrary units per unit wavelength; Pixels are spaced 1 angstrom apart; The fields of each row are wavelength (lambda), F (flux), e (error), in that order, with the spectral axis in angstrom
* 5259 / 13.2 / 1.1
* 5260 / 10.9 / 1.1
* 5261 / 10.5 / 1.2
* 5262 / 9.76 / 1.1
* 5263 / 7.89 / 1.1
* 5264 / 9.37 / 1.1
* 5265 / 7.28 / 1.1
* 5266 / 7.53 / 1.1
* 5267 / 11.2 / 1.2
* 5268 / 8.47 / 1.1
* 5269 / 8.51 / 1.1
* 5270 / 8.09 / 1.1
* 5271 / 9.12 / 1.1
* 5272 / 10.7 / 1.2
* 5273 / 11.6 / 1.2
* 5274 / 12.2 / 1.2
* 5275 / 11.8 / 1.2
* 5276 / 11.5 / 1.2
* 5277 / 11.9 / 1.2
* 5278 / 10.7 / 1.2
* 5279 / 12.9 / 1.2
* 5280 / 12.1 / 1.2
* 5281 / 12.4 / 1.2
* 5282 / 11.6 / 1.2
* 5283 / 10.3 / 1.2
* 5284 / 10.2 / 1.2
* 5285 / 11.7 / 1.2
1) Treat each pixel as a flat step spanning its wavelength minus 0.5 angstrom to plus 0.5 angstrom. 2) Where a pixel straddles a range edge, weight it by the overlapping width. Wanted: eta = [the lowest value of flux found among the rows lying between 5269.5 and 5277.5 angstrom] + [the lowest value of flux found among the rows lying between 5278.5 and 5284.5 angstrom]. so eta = 18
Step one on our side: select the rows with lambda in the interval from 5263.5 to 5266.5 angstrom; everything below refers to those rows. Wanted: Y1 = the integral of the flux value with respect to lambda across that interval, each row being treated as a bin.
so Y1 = 24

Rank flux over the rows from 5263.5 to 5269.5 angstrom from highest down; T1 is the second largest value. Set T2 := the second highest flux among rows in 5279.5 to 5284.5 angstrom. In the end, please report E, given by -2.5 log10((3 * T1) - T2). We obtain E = -3.01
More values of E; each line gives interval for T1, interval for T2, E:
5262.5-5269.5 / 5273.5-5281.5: -2.99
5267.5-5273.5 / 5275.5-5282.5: -3.24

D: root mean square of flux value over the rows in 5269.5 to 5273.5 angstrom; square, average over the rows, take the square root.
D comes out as 10.0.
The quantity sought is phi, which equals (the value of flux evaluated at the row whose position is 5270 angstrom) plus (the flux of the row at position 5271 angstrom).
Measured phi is 17.2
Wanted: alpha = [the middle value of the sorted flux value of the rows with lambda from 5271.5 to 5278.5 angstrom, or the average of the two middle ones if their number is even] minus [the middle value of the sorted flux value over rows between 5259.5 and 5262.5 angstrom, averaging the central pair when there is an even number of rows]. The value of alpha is 1.1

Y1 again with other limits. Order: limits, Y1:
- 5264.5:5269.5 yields 43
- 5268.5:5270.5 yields 17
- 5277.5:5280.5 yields 36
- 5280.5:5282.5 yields 24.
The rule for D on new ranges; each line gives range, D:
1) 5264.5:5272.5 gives 9.0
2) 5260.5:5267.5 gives 9.2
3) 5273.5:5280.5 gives 11.9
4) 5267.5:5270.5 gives 8.4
